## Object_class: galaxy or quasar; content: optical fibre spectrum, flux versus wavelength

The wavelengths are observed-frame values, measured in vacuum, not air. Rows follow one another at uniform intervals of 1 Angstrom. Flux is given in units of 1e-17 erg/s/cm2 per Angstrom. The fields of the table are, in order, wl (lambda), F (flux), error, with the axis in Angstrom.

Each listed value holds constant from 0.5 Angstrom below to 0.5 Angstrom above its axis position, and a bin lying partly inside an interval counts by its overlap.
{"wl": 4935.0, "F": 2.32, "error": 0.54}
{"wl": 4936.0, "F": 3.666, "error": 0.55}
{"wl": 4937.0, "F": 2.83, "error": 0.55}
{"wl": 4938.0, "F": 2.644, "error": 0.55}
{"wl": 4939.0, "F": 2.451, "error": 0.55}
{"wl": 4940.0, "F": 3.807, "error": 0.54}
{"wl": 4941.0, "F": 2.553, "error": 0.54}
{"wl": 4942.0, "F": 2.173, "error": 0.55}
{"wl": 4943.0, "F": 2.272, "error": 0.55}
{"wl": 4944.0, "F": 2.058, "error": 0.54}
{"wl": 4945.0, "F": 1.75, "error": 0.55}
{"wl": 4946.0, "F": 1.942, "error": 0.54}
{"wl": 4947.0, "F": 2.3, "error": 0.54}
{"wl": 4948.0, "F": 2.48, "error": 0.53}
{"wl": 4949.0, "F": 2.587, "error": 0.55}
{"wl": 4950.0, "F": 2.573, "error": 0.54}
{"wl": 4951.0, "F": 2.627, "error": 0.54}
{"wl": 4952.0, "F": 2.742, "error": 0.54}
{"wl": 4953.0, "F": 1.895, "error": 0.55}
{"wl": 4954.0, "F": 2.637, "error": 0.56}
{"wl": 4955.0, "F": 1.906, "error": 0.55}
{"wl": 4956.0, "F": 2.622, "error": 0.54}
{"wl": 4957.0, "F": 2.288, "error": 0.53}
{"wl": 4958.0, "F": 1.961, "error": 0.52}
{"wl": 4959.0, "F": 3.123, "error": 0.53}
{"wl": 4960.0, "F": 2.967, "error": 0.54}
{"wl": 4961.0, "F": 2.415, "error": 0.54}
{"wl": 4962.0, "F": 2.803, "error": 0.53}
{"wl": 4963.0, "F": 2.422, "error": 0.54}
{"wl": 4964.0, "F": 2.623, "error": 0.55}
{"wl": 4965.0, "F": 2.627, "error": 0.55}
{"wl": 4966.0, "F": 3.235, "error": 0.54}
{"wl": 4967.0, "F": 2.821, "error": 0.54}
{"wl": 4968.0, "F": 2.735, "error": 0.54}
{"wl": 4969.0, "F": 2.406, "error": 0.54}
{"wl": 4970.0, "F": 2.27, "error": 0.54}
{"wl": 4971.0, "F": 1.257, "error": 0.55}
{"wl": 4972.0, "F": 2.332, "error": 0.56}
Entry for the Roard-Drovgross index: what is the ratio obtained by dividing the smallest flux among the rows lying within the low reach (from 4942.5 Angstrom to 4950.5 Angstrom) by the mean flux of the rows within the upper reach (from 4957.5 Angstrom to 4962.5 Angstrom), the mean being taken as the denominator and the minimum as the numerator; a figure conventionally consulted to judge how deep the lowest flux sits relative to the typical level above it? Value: 0.66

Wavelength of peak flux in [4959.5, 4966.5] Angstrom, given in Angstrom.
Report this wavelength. 4966.0 Angstrom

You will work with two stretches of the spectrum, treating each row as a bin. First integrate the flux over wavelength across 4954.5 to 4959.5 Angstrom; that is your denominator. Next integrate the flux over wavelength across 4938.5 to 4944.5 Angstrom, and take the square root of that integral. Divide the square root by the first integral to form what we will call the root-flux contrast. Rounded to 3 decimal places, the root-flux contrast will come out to 0.329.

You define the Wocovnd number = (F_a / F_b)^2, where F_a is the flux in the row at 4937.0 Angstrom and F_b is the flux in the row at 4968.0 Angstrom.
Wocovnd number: 1.1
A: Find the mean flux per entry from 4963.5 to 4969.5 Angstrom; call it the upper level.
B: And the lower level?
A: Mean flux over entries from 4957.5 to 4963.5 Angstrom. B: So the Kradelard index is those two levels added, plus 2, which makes 7.36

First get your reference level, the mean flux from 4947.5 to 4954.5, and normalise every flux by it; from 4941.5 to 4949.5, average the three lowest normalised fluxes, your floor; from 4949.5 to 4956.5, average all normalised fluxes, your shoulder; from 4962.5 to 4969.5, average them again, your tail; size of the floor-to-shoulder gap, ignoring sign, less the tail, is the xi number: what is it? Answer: -0.87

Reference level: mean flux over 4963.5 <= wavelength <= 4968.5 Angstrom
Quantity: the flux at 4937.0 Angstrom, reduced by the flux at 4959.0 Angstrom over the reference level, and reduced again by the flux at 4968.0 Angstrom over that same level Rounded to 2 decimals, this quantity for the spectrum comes 0.74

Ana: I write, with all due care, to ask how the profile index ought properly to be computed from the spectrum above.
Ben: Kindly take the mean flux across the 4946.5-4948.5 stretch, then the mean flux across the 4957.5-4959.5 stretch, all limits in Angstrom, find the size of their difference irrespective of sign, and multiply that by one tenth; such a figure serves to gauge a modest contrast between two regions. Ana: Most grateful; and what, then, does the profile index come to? 0.015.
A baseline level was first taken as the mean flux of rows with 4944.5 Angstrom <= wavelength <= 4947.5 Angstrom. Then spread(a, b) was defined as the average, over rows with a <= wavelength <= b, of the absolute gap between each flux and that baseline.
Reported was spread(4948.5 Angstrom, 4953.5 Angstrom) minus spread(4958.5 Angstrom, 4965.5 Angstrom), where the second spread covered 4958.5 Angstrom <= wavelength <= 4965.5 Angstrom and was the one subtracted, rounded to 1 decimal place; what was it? -0.2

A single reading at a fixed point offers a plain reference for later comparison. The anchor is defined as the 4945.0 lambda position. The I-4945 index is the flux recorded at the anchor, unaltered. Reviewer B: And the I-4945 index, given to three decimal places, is 1.750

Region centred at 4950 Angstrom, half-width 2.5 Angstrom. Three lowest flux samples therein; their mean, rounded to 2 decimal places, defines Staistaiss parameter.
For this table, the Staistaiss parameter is 2.55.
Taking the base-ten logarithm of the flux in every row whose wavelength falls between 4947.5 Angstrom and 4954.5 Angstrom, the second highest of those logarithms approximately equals 0.421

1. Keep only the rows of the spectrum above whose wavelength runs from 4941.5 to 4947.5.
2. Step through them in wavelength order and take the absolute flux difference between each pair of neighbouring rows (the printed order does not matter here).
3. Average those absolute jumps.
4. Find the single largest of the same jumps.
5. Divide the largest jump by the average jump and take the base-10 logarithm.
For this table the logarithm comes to 0.18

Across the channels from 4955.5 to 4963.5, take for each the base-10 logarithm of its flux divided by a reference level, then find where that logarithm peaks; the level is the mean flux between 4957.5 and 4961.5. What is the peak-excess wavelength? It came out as 4959.0 Angstrom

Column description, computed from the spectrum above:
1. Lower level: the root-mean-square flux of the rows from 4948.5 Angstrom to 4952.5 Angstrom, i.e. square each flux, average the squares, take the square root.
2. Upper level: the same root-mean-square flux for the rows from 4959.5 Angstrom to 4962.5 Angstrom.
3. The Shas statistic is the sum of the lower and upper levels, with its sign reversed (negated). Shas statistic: -5.37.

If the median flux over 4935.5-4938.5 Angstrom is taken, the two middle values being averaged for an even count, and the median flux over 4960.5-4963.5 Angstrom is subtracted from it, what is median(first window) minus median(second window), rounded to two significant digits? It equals 0.41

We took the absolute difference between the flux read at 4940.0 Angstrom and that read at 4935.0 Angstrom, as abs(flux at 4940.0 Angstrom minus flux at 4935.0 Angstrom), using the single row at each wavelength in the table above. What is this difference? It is 1.5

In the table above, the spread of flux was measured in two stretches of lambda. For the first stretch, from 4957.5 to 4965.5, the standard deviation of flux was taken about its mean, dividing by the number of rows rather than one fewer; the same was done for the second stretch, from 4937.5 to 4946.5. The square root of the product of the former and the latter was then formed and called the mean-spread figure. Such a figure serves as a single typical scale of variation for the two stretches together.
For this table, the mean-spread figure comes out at 0.44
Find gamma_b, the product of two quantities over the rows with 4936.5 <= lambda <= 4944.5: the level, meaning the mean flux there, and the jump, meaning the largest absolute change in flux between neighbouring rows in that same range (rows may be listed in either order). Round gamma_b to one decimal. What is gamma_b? 3.5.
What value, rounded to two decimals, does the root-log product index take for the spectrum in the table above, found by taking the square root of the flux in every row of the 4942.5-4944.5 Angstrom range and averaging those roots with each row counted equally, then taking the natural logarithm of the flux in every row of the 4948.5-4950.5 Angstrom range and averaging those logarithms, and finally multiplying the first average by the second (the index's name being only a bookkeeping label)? 1.39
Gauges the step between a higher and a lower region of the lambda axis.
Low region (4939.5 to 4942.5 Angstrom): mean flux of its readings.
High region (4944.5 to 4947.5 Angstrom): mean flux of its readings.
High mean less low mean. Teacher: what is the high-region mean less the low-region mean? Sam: -0.8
